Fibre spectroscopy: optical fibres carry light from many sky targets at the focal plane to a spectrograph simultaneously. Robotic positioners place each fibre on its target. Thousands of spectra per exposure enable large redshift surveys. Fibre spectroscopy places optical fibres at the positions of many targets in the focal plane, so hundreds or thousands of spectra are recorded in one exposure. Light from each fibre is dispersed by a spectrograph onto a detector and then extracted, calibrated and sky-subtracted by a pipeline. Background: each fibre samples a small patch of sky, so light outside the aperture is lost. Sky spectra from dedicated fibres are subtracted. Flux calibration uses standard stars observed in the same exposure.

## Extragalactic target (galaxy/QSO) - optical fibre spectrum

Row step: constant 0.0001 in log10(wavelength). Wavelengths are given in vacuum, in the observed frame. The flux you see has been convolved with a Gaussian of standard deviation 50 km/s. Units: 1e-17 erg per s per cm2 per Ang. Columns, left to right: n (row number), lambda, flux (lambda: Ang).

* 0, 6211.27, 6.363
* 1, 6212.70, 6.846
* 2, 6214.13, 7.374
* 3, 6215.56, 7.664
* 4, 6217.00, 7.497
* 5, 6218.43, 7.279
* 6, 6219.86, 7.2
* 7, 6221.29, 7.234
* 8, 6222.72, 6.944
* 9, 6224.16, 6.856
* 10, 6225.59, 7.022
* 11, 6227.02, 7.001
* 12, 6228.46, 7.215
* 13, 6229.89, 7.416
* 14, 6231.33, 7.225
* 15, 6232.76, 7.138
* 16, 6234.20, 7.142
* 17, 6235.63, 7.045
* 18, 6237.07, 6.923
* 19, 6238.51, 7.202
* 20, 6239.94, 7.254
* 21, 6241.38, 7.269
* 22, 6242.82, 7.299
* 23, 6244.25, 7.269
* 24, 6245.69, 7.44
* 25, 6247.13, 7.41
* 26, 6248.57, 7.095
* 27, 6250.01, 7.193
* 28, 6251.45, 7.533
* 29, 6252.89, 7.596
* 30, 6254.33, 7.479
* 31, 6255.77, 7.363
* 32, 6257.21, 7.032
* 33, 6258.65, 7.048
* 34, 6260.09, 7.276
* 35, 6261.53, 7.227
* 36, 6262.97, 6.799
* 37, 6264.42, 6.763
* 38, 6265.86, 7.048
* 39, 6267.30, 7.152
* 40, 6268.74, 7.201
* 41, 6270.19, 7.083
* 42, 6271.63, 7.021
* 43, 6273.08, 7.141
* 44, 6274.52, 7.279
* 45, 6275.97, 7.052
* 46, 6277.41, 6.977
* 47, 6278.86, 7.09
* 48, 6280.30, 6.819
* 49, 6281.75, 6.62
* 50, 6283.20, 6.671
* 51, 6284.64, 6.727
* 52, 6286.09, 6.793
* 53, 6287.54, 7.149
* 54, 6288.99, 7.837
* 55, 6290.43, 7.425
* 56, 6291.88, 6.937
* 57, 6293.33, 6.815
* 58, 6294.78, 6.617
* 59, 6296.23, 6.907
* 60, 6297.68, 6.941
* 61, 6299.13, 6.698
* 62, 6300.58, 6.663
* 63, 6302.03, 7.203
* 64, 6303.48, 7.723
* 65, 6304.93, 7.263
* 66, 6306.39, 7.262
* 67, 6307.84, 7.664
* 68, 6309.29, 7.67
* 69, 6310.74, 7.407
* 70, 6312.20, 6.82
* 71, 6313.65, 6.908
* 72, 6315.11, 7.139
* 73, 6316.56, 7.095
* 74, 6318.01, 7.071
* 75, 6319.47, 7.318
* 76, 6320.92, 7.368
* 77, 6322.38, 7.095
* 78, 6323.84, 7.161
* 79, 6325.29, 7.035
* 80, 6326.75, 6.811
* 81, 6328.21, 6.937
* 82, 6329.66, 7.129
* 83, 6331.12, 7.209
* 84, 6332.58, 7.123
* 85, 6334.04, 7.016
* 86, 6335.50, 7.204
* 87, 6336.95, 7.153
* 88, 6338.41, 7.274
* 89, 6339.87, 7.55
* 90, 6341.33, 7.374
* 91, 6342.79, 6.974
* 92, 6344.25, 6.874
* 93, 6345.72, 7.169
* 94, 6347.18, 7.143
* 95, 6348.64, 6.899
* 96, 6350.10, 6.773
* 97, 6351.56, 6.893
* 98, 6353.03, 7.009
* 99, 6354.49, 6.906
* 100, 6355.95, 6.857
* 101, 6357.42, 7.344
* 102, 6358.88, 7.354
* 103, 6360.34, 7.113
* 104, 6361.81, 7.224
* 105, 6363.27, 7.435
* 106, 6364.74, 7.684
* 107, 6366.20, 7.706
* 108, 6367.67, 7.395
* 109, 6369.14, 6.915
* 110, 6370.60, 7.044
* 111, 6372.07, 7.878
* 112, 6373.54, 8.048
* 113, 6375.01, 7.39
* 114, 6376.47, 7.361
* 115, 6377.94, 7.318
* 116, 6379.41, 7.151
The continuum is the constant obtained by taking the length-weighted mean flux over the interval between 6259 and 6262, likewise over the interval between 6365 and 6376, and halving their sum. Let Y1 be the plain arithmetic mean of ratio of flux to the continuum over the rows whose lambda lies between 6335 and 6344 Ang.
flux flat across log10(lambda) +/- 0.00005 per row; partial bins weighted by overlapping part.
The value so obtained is 0.985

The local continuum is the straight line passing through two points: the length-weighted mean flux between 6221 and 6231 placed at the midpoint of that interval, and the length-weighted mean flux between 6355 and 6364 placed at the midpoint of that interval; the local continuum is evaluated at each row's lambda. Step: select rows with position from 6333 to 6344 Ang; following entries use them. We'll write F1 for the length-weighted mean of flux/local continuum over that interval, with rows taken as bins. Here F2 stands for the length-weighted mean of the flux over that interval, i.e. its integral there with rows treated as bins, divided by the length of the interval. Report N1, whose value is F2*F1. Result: 7.2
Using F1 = 1.00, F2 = 7.21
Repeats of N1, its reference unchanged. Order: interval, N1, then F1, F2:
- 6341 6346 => 6.9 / 0.98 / 7.06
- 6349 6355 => 6.6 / 0.96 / 6.90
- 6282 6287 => 6.3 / 0.94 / 6.73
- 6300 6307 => 7.3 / 1.01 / 7.23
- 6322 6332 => 6.9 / 0.98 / 7.05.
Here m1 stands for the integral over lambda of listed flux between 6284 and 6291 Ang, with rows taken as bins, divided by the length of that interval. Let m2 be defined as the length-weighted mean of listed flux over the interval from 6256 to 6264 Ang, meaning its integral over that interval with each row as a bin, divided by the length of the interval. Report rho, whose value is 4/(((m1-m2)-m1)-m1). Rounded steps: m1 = 7.19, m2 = 7.08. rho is -0.280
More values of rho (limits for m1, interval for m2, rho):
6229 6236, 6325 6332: -0.281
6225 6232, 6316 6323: -0.278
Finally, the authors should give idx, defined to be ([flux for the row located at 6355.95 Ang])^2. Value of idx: 47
